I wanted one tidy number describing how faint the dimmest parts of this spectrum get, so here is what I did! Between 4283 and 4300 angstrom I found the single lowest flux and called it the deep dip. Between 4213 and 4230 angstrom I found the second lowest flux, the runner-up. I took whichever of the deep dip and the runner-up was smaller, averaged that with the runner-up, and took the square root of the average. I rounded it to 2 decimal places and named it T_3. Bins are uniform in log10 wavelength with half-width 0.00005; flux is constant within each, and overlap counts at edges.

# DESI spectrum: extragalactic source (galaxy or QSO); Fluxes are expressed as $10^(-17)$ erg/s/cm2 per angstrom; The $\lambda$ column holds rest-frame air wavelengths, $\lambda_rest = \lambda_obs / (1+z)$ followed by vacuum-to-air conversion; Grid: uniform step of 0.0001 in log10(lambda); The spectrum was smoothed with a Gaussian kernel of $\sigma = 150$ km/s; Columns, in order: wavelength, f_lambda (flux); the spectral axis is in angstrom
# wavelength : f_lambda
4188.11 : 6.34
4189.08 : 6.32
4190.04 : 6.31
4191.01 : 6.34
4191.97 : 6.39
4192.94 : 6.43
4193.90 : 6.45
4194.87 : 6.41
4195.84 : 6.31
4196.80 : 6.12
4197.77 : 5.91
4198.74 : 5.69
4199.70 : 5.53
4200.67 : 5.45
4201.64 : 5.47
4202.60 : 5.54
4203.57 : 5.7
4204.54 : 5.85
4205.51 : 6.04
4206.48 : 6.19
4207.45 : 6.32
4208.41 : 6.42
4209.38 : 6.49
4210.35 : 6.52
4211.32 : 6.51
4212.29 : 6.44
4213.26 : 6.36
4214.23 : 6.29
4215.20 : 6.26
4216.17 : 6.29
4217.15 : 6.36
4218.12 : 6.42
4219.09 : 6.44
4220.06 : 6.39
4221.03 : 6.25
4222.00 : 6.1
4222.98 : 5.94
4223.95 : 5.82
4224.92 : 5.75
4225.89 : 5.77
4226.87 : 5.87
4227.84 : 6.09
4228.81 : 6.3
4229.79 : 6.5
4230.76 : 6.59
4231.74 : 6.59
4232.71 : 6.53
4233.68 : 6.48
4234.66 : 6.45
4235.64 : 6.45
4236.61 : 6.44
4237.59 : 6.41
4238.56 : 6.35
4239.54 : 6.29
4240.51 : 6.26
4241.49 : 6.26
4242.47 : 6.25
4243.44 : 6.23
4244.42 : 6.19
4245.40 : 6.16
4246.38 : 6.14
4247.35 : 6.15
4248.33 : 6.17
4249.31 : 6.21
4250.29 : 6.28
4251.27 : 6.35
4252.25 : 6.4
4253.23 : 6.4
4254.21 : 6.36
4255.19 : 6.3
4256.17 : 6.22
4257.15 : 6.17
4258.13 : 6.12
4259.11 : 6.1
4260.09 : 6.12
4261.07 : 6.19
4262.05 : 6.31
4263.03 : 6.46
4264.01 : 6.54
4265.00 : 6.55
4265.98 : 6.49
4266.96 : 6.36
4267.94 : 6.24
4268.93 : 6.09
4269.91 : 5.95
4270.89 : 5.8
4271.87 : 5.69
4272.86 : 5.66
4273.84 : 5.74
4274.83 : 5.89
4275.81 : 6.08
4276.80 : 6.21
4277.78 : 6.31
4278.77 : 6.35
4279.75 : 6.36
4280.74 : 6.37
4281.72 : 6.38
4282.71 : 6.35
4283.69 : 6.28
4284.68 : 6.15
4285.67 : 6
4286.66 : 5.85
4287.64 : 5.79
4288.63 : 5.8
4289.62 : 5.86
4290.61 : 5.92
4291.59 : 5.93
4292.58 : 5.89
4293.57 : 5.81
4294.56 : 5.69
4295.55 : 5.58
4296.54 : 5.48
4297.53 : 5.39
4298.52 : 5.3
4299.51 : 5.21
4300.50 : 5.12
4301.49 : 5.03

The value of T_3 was 2.34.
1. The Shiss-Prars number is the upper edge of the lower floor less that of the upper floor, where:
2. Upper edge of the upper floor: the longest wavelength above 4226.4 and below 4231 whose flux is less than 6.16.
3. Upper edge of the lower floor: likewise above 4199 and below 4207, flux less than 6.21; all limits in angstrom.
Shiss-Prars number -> -21.4 angstrom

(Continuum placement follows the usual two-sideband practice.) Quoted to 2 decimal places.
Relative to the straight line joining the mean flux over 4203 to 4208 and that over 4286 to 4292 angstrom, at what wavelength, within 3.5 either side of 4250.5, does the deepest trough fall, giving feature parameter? 4247.35 angstrom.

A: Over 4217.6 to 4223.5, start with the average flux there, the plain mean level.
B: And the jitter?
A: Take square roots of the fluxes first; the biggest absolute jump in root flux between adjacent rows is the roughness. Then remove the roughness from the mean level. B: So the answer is 6.22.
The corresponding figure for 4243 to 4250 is 6.17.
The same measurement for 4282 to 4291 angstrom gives 5.97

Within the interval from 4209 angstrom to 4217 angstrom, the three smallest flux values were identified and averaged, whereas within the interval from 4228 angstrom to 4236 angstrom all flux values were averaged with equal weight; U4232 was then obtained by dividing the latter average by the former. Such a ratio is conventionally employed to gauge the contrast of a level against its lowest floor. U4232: 1.03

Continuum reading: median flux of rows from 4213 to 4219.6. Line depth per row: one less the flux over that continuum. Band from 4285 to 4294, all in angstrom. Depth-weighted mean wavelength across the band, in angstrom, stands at 4289.7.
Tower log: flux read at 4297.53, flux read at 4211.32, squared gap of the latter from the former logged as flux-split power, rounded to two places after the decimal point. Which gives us 1.25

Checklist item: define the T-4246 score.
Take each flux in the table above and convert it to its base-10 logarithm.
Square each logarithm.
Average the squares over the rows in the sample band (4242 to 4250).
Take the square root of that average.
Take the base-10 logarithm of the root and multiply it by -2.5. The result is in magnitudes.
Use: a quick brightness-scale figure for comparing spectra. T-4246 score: 0.254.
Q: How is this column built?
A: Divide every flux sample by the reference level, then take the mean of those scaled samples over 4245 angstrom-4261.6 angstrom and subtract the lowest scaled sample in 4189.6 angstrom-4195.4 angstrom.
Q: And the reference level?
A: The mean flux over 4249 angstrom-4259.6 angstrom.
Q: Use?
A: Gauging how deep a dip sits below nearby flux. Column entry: -0.013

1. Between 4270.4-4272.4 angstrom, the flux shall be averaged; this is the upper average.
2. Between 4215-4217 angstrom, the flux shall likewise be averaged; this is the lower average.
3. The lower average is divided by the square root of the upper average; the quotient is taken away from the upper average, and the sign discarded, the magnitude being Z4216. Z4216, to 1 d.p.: 3.1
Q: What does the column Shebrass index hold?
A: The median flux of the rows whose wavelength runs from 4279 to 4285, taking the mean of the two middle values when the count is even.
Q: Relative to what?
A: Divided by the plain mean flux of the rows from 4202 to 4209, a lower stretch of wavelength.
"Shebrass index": 1.06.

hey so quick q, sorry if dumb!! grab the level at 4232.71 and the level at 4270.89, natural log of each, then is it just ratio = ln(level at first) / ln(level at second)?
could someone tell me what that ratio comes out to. 1.067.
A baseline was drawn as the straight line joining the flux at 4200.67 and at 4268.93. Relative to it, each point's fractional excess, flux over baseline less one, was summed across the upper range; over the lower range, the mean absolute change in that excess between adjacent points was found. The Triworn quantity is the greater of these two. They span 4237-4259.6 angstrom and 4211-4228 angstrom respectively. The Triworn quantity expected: 1.4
